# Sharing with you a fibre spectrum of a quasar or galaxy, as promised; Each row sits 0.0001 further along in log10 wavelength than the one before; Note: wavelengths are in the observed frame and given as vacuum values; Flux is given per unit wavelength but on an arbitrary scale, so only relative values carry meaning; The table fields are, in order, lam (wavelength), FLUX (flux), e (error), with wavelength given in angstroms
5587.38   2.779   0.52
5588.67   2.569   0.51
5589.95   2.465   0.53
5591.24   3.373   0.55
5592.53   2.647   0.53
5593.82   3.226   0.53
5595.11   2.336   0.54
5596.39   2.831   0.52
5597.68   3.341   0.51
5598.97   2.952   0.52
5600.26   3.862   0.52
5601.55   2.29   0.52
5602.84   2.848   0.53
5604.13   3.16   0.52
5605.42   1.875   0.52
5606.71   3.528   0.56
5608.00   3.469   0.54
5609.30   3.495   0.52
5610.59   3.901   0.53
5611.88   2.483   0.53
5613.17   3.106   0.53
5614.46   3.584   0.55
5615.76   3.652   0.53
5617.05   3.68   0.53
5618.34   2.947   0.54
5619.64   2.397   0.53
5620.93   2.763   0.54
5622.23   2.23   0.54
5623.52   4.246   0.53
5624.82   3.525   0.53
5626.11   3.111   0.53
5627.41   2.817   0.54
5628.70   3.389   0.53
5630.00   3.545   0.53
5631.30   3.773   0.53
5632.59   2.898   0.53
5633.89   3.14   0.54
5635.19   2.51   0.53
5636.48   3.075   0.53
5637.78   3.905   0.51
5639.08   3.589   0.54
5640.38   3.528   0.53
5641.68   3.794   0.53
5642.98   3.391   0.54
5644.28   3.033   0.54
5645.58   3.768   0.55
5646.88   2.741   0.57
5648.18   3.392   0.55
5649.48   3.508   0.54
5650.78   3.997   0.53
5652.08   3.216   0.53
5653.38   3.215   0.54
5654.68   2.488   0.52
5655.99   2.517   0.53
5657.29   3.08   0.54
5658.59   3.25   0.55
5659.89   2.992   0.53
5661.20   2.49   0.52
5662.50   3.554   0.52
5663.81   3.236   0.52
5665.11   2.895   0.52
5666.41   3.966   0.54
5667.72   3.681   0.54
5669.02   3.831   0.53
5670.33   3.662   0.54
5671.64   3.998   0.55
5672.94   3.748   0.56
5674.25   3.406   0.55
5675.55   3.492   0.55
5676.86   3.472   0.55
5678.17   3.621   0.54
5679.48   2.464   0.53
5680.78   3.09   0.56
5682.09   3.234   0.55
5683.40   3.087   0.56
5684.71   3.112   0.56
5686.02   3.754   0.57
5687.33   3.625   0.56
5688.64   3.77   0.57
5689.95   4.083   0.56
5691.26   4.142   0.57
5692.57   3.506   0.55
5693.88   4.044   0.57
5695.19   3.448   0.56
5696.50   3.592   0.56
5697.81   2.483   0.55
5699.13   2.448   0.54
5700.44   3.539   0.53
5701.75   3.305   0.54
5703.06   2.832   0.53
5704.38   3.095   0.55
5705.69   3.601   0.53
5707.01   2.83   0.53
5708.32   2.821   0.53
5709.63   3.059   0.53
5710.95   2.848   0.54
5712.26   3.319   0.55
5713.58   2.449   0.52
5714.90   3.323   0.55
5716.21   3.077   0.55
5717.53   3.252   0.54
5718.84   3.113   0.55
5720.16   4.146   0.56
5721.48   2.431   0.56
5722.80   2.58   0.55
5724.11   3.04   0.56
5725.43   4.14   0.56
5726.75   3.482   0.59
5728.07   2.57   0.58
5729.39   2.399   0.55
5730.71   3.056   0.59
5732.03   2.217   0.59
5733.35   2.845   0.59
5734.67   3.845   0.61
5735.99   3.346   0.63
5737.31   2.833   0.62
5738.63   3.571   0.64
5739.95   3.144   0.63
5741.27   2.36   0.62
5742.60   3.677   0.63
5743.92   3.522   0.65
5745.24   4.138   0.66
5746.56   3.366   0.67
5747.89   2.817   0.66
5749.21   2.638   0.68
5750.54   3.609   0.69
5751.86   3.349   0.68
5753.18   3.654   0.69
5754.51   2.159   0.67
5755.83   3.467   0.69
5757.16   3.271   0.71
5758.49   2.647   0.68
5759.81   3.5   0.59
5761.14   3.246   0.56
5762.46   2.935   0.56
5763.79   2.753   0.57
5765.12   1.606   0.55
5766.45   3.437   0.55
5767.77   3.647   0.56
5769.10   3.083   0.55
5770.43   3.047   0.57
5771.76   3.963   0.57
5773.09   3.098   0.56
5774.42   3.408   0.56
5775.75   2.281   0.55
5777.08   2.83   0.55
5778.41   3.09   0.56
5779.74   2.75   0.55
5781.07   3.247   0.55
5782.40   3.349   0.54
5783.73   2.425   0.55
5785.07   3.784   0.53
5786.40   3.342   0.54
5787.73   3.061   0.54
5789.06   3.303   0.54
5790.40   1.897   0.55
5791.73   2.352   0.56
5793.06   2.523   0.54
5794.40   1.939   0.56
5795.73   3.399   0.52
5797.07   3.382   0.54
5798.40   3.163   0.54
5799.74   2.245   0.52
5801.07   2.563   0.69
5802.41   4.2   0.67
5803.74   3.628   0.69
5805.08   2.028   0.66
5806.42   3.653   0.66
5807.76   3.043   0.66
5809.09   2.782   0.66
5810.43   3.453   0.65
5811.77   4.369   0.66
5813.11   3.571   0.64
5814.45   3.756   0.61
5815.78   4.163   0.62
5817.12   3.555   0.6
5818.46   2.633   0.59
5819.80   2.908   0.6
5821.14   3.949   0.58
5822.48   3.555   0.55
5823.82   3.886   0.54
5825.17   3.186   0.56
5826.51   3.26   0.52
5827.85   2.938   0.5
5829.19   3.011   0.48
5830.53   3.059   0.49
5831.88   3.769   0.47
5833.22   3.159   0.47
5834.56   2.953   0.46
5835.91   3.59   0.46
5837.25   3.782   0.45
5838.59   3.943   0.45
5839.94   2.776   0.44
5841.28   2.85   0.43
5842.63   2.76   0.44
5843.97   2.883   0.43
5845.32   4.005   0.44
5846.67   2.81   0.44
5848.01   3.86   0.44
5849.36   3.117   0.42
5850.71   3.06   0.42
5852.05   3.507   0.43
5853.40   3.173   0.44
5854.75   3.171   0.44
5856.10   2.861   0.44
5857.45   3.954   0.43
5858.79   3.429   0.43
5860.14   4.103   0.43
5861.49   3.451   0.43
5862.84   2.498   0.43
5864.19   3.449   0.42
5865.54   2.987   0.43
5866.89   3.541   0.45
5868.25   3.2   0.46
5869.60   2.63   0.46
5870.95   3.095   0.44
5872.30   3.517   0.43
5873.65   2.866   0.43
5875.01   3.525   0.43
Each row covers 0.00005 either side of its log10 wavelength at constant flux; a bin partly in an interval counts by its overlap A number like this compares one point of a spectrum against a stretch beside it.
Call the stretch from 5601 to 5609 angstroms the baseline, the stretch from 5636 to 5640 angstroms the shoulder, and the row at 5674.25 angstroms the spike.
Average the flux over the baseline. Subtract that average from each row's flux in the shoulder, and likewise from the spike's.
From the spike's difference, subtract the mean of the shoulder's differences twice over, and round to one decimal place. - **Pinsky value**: -0.8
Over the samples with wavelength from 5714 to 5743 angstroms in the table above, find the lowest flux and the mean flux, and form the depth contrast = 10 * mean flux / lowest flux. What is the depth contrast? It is 14.0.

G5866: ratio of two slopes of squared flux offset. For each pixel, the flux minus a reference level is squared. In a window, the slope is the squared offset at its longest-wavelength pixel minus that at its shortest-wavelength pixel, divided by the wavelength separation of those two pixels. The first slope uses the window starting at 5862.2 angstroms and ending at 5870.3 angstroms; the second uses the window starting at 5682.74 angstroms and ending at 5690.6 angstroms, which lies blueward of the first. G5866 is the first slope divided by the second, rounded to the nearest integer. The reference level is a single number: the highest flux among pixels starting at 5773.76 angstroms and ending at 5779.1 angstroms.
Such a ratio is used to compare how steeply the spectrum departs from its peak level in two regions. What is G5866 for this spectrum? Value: -1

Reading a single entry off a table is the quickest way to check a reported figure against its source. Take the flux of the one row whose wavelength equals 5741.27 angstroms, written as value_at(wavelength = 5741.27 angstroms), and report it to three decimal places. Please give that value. 2.360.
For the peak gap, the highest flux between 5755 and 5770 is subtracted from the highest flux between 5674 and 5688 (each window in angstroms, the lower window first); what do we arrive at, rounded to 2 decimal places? 0.11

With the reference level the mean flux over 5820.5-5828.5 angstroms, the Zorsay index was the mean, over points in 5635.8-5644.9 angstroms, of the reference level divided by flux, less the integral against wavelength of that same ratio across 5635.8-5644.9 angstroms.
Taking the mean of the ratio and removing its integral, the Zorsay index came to -8.1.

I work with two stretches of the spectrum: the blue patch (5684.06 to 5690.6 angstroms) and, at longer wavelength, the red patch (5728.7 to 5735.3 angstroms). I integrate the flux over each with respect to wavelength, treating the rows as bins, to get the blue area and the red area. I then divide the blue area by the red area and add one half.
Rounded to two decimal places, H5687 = 1.77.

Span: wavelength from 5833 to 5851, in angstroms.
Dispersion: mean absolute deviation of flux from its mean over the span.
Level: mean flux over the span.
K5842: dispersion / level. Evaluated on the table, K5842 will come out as 0.128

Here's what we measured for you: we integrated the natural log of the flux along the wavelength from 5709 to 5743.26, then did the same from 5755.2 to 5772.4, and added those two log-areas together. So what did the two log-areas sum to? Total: 57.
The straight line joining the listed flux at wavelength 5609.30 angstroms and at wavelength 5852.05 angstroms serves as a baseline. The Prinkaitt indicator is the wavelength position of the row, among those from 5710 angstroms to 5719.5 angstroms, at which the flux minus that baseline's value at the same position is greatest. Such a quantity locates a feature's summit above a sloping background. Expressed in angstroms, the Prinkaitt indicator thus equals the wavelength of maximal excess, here 5714.90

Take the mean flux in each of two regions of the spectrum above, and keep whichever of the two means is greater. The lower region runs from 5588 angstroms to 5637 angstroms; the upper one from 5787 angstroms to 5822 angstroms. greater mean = 3.14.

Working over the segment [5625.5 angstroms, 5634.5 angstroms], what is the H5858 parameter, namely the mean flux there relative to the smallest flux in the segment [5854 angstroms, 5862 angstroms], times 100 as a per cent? 113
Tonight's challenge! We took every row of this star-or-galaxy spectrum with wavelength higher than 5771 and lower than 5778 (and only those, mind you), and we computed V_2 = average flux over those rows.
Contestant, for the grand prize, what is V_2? 3.1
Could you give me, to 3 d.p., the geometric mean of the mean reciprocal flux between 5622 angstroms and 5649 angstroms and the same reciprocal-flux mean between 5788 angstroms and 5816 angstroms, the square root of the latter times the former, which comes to 0.325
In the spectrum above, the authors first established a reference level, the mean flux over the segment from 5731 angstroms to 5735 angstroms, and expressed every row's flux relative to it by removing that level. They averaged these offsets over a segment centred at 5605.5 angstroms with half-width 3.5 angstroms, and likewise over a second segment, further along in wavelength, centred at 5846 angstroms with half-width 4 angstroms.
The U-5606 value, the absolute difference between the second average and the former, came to 0.26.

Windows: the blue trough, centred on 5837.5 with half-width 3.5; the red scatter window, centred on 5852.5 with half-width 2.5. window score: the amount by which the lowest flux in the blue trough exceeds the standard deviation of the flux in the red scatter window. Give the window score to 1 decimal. 2.6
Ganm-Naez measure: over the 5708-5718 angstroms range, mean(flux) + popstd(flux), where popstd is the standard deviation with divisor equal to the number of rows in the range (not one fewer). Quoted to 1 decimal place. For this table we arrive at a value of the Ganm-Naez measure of 3.3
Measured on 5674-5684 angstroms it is 3.6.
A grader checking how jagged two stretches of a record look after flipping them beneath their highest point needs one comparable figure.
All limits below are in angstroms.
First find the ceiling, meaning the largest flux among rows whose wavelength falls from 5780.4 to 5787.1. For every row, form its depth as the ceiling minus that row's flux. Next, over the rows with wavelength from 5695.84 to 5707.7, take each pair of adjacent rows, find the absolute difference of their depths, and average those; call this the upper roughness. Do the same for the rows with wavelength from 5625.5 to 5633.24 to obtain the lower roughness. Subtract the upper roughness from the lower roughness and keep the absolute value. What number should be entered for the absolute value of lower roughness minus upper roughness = 0.135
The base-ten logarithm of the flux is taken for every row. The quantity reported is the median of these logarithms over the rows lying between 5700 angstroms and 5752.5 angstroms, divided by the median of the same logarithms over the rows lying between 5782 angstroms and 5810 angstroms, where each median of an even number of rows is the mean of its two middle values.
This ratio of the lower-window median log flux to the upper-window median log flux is 1.01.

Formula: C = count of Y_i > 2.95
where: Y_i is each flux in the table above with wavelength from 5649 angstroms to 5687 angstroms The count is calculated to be 24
